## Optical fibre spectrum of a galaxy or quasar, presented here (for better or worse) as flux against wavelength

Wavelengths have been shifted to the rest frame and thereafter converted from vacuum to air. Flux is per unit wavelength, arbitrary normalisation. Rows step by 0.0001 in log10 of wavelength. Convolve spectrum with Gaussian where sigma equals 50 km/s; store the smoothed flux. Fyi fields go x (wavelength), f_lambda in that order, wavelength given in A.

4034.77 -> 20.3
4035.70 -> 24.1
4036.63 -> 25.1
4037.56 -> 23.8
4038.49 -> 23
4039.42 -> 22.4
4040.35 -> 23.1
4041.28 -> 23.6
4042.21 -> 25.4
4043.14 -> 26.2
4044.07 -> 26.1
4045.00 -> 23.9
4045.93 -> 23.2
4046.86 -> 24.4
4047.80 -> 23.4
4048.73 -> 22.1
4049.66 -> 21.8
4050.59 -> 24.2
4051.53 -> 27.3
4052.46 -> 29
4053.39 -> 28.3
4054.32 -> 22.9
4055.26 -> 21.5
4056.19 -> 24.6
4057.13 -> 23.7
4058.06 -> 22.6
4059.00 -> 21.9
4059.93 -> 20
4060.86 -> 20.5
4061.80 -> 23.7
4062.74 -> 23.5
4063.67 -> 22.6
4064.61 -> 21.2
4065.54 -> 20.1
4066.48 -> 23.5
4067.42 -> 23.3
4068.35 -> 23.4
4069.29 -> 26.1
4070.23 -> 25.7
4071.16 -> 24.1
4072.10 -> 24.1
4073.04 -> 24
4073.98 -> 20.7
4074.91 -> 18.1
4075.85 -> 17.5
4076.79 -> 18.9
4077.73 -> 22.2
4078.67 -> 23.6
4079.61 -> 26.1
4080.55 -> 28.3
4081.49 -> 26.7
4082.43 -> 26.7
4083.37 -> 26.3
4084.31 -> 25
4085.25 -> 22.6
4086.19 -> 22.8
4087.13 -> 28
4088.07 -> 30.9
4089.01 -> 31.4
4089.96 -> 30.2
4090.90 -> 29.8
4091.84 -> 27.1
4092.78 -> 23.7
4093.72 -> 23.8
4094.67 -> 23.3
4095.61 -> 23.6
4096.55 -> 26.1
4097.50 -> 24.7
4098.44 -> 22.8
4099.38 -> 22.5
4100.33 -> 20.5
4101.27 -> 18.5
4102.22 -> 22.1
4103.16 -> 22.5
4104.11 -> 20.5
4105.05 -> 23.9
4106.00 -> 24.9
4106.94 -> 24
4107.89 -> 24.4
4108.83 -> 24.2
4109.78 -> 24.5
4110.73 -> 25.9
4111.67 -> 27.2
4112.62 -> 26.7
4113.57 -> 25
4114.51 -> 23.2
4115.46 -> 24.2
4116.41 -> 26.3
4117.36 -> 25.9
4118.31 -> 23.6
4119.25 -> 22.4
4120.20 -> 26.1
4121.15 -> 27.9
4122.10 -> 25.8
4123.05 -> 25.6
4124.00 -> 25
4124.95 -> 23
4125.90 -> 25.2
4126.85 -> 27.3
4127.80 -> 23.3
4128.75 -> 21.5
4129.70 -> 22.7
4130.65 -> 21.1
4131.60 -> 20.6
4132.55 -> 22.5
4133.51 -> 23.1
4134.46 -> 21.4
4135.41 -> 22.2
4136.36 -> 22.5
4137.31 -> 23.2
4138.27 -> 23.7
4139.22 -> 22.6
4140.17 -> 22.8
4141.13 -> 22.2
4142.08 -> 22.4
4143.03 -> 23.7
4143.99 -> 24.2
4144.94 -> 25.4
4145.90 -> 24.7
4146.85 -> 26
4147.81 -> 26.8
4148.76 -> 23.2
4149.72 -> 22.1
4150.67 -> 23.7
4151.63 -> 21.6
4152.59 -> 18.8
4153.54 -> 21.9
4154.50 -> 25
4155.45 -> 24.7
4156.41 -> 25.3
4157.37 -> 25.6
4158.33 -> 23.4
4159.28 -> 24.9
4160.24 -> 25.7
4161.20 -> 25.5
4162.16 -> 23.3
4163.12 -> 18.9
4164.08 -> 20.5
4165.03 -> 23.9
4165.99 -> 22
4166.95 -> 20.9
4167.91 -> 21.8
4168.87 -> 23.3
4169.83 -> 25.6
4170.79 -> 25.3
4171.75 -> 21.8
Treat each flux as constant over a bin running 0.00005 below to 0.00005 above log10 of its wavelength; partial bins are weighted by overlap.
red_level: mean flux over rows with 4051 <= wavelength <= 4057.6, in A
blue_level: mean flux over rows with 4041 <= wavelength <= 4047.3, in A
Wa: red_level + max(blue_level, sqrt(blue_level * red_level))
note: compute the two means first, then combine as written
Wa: 50.3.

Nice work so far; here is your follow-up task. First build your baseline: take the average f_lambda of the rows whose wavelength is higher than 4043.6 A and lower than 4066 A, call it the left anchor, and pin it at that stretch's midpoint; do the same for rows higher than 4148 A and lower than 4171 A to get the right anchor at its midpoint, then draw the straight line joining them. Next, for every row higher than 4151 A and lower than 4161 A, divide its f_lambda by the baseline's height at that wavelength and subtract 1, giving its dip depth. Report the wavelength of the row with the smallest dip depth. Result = 4152.59 A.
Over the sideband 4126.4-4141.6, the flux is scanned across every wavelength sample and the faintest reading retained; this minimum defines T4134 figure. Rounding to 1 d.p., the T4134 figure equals 20.6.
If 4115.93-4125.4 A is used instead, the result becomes 22.4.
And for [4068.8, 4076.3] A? 17.5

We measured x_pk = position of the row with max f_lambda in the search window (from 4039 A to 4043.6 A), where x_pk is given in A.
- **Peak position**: 4043.14 A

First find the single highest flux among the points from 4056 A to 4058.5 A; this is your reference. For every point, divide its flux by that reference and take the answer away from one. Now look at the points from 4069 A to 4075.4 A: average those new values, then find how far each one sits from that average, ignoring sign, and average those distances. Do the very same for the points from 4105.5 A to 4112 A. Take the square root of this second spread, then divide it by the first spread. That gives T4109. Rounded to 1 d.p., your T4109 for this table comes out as 2.1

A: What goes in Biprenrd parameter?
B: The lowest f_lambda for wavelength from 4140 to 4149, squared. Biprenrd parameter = 493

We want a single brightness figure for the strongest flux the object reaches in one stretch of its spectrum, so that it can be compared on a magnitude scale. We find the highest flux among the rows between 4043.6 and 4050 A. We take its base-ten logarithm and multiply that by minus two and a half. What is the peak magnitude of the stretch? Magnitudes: -3.54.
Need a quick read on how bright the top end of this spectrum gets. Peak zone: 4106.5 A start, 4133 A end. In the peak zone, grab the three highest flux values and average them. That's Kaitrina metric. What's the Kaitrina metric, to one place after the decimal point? 27.5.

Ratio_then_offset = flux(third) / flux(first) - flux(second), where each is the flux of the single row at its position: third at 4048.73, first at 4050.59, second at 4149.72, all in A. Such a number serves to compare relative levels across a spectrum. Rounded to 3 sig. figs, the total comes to -21.2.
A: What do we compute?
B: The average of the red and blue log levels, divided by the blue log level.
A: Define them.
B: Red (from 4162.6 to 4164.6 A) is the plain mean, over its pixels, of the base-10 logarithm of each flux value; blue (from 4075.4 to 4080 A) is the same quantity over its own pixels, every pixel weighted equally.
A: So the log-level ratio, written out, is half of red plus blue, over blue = 0.99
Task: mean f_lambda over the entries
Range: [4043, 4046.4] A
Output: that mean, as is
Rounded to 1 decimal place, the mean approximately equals 24.8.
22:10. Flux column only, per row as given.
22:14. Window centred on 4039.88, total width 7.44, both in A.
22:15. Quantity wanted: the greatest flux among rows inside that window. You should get 26.2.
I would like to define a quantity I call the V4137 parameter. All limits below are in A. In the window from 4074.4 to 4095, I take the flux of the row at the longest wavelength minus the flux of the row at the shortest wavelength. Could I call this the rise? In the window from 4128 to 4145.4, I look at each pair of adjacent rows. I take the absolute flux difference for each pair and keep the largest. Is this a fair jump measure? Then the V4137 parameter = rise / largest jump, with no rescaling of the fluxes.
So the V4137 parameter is 2.7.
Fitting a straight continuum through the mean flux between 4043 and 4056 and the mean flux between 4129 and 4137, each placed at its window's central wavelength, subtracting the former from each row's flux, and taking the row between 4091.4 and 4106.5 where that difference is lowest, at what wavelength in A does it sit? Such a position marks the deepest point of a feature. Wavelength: 4101.27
